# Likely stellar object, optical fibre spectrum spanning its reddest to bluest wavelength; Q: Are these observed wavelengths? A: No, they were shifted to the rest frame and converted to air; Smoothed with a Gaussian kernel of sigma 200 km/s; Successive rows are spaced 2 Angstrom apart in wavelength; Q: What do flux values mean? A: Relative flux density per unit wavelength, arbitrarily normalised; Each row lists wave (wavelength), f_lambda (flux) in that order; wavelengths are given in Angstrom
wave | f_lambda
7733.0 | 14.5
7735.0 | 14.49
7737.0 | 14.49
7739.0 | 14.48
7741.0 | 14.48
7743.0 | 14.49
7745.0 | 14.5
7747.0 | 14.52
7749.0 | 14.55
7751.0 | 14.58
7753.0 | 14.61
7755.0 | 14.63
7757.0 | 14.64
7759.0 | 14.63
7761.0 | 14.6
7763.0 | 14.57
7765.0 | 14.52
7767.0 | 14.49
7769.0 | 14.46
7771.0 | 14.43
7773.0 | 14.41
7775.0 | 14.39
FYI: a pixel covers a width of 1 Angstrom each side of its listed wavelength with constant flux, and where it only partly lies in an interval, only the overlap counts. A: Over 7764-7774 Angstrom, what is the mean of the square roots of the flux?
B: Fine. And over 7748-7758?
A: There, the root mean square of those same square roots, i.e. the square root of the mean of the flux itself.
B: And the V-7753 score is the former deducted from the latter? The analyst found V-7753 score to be 0.018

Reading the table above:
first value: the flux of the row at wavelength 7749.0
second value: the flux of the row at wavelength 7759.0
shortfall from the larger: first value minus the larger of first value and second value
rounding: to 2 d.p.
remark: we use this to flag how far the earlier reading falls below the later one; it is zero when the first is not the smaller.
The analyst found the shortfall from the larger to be -0.08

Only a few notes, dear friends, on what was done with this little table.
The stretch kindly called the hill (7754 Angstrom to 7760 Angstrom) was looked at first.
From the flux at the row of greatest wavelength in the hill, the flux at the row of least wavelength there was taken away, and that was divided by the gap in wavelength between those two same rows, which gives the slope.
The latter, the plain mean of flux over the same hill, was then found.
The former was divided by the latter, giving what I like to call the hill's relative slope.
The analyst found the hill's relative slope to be 0.0000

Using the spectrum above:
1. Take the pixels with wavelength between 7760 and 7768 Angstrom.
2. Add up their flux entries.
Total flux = 58.2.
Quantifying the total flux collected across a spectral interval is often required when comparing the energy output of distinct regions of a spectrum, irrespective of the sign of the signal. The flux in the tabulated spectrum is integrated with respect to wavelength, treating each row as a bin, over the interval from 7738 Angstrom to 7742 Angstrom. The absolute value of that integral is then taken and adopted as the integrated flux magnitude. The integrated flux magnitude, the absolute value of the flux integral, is 57.9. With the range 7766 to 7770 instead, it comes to 57.9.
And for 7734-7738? 58.0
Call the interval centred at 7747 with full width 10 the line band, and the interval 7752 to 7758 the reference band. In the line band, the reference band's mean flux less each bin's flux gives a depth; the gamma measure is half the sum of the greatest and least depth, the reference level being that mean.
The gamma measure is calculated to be 0.09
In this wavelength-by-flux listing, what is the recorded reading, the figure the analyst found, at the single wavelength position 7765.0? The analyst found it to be 14.52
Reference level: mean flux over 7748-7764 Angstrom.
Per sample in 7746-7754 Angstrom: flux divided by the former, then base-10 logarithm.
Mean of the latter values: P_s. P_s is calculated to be -0.0011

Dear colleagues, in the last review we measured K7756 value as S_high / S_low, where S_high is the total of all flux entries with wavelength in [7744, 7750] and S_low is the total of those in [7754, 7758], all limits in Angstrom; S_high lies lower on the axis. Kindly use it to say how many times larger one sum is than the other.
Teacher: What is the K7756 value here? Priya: 1.5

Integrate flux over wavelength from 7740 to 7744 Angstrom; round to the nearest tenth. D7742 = 57.9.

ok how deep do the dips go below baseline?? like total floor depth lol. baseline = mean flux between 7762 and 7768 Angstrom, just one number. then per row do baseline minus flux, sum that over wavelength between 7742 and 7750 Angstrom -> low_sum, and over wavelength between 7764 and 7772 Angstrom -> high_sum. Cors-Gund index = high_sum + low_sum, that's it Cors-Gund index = 0.25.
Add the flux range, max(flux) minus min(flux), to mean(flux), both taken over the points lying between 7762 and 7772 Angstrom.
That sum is 14.6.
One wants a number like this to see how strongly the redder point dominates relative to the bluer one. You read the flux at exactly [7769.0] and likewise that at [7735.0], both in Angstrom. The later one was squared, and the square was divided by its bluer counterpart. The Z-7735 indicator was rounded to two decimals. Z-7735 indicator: 14.43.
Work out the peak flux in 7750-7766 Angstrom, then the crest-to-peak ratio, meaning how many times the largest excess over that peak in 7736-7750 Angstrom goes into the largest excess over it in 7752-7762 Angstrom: 0.0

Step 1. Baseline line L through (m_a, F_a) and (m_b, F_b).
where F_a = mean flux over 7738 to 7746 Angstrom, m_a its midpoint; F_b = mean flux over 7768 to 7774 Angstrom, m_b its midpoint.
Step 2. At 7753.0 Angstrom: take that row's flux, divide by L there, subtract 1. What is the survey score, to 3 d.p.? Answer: 0.010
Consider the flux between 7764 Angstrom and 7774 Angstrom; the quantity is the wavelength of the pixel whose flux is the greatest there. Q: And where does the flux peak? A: 7765.0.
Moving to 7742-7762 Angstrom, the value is 7757.0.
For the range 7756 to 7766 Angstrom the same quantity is 7757.0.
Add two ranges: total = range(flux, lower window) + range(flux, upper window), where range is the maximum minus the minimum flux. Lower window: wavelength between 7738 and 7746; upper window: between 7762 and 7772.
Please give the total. 0.16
